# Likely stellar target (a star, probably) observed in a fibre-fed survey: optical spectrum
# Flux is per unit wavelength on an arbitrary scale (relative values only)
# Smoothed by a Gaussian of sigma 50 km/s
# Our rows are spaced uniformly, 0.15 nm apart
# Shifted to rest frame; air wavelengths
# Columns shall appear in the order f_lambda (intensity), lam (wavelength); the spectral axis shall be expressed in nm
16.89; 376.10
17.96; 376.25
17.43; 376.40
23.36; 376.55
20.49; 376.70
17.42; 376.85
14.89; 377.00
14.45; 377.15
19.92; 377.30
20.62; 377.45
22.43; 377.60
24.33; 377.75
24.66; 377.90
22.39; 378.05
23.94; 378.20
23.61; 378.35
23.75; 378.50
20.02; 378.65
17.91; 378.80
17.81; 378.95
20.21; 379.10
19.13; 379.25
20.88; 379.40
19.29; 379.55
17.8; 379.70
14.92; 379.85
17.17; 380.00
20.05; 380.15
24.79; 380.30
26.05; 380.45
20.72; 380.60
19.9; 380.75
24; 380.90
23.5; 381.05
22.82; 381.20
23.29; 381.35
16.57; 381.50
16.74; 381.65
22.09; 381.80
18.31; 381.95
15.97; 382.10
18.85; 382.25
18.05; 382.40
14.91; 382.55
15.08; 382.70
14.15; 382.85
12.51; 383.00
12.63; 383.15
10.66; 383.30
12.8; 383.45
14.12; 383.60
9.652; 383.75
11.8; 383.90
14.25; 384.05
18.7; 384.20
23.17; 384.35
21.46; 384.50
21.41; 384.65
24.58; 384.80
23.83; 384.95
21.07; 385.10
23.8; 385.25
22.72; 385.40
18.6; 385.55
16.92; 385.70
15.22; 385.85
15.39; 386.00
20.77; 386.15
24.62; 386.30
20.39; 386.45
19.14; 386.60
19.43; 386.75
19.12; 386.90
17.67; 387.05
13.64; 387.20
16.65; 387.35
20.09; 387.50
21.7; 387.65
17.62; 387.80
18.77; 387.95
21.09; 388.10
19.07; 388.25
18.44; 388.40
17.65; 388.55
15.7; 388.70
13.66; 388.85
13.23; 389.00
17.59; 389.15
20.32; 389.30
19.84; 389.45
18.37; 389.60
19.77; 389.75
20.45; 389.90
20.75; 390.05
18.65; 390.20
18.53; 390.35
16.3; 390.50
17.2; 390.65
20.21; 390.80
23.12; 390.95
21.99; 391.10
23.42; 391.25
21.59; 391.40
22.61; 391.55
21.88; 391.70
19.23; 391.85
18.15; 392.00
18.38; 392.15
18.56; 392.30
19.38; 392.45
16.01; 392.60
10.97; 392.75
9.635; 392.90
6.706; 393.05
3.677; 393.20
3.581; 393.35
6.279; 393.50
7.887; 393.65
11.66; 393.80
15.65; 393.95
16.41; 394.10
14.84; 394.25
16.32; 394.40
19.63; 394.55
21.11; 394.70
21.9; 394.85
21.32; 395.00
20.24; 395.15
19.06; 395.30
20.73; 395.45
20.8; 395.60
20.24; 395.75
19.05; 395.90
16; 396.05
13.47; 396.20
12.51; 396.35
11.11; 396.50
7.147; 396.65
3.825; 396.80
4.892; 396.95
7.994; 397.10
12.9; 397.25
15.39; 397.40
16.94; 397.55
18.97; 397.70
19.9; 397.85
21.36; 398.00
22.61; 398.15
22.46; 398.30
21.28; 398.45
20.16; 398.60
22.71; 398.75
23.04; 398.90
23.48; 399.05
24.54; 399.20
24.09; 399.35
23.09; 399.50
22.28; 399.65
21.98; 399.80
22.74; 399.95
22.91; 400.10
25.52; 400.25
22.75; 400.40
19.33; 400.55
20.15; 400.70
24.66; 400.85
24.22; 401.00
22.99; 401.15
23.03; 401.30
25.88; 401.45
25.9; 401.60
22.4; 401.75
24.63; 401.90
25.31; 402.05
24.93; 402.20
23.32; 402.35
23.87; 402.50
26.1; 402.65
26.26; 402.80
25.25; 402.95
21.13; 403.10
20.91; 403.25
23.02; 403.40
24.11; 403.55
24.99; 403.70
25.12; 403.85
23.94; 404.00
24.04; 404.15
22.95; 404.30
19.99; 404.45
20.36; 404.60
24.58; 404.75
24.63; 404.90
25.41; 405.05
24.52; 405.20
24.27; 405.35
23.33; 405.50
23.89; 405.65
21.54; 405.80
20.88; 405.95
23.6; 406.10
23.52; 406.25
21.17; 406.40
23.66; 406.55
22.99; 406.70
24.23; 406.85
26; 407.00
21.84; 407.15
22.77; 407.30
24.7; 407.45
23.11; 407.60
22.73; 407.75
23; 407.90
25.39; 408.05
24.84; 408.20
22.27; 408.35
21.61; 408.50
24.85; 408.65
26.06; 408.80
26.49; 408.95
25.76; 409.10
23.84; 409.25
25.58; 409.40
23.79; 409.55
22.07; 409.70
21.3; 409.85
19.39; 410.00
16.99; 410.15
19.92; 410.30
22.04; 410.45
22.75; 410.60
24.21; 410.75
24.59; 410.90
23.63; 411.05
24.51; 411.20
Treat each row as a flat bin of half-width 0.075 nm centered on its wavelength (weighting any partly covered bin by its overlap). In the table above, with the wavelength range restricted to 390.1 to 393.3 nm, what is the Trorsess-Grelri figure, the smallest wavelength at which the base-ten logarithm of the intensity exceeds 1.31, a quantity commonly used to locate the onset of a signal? 390.95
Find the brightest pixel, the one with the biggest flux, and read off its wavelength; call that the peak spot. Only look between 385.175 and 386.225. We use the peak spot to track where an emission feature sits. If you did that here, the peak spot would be 385.25 nm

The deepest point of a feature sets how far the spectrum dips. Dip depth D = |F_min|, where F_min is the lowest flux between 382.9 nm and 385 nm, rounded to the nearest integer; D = 10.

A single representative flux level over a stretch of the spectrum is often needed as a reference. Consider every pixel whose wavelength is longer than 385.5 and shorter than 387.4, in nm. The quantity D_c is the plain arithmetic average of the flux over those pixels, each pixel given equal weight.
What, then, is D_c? 18.3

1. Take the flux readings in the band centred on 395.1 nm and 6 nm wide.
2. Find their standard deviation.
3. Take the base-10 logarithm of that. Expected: 0.76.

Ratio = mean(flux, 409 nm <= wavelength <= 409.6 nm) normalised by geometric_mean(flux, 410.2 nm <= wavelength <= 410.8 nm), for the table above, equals 1.12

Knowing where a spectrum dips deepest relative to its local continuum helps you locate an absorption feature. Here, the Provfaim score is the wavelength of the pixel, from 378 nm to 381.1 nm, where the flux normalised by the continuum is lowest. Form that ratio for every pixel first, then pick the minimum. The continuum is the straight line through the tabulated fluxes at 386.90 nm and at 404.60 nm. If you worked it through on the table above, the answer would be 379.85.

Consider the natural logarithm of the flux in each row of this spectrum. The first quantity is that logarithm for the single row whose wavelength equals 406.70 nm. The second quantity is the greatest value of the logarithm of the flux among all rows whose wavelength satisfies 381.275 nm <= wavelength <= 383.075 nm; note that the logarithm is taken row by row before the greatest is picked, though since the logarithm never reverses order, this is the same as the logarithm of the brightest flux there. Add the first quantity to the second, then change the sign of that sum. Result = -6.28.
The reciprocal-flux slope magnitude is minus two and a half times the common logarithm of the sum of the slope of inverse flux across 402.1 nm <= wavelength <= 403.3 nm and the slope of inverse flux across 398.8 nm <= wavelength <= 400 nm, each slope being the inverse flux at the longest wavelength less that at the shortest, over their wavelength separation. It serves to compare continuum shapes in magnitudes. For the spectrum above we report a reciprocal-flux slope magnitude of 5.26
